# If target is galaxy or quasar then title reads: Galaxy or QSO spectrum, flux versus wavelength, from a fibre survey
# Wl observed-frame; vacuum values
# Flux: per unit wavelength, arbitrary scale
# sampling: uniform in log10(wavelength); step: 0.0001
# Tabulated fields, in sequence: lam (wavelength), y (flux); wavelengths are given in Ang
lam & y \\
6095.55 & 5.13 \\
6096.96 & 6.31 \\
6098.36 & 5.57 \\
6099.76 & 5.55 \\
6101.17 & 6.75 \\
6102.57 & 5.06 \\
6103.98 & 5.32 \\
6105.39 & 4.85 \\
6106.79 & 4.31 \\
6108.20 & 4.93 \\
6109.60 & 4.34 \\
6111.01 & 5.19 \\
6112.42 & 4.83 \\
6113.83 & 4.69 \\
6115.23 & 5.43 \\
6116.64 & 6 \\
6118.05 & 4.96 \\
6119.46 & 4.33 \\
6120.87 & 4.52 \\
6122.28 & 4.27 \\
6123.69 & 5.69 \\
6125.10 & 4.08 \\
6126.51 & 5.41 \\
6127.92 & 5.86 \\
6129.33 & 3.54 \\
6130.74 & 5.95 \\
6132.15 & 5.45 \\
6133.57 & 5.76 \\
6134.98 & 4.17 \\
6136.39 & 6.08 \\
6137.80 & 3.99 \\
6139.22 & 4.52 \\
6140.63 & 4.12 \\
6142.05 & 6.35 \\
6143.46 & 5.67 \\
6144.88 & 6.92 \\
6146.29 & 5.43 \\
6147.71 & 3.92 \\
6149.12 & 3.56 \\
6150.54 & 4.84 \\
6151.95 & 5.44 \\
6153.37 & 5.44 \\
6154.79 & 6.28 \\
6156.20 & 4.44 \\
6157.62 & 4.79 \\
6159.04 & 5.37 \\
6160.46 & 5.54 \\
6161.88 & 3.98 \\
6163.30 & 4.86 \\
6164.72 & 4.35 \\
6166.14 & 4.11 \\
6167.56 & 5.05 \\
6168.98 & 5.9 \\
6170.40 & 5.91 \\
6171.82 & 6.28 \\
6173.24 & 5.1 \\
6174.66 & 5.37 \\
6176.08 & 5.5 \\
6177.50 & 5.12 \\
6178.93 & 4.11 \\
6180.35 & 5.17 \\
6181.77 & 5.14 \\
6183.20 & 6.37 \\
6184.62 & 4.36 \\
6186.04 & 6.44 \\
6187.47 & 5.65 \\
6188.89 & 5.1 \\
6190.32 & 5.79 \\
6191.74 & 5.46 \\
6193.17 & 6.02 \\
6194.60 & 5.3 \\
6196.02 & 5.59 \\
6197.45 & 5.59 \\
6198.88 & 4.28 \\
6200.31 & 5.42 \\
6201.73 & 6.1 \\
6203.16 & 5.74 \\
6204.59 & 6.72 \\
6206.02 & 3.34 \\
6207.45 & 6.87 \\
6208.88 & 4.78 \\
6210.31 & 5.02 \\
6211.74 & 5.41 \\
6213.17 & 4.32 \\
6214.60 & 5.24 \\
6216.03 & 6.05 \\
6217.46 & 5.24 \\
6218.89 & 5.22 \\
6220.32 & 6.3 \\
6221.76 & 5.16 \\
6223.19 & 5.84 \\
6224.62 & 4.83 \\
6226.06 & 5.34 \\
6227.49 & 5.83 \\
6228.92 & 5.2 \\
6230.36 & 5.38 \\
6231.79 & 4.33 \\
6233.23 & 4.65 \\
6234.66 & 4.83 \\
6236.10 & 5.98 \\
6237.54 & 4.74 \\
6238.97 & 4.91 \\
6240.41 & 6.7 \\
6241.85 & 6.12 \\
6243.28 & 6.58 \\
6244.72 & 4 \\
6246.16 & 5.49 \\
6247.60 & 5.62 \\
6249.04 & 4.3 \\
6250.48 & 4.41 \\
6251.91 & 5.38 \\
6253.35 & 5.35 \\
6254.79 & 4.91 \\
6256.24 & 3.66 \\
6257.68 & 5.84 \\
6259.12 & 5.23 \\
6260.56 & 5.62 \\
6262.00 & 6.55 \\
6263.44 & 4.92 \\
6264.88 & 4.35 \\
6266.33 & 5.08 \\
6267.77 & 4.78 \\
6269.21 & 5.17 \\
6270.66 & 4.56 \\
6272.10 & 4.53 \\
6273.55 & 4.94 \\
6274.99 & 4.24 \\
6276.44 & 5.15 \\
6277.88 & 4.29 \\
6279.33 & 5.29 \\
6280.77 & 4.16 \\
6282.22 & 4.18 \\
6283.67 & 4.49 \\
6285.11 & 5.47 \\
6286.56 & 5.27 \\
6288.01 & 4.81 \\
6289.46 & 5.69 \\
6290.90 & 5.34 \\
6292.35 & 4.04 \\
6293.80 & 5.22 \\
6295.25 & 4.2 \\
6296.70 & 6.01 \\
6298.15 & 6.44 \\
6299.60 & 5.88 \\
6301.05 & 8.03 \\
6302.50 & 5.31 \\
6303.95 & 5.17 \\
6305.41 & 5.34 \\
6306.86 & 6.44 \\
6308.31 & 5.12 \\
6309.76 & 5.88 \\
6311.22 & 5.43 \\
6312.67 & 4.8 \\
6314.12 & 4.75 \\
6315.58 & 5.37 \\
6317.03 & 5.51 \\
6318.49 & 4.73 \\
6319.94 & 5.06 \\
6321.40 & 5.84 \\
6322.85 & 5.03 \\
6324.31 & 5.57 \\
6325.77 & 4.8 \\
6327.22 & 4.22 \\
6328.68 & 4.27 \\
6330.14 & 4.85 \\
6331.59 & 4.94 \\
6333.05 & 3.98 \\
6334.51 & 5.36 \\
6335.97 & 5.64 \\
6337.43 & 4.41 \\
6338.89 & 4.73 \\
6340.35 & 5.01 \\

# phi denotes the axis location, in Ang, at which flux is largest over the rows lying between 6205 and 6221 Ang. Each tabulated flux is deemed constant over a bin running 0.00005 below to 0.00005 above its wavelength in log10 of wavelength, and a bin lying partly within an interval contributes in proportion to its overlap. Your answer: 6207.45 Ang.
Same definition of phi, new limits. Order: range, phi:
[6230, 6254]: 6240.41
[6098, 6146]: 6144.88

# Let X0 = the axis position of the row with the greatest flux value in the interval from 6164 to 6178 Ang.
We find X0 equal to 6171.82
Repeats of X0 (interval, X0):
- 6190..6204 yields 6201.73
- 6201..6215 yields 6207.45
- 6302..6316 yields 6306.86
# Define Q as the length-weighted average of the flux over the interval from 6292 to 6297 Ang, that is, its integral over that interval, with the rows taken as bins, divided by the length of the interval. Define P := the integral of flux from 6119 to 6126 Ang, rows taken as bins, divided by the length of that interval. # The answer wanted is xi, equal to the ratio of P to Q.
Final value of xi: 0.95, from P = 4.6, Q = 4.83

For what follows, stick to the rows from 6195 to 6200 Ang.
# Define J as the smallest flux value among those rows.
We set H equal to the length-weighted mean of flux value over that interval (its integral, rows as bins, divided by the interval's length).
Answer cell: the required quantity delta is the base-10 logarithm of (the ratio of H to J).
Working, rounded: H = 5.18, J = 4.28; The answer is 0.08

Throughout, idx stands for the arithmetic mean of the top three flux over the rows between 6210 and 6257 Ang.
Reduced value 6.53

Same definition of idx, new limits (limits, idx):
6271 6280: 5.13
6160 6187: 6.36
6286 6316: 6.97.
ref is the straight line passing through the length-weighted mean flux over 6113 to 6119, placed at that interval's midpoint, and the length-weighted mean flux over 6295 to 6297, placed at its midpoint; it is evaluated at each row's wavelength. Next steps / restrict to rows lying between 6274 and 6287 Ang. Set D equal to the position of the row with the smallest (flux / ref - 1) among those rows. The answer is 6280.77 Ang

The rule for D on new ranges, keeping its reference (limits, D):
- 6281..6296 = 6292.35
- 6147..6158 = 6149.12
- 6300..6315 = 6314.12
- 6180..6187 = 6184.62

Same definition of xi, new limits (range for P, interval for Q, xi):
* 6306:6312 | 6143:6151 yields 1.13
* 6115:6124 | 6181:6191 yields 0.90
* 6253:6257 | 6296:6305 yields 0.75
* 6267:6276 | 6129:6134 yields 0.90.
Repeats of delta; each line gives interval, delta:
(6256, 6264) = 0.17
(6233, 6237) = 0.05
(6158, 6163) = 0.09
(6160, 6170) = 0.09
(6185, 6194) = 0.05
